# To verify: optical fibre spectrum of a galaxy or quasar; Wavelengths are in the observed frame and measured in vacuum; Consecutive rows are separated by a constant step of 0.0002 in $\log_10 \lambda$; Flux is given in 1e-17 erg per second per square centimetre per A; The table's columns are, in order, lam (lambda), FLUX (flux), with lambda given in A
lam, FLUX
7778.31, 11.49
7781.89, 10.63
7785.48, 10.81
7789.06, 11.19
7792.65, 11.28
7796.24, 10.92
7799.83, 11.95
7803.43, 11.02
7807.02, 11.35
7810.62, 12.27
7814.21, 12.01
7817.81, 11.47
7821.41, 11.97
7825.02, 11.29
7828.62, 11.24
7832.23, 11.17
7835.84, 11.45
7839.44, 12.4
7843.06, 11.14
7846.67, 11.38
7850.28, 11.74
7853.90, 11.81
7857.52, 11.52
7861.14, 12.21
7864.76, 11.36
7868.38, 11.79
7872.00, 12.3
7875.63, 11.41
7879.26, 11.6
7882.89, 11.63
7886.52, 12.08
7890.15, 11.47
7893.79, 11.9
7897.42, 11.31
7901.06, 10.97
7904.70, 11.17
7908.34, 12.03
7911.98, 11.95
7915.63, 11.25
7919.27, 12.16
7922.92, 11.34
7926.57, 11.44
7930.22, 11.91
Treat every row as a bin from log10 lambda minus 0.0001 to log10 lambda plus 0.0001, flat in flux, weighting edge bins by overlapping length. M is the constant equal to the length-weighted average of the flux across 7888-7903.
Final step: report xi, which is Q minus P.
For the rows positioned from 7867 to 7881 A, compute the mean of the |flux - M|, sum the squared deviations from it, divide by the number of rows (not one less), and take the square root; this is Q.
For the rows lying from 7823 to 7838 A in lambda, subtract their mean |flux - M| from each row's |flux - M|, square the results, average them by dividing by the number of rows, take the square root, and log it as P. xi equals 0.24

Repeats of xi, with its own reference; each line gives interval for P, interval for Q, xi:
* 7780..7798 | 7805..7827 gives 0.06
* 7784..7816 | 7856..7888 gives 0.08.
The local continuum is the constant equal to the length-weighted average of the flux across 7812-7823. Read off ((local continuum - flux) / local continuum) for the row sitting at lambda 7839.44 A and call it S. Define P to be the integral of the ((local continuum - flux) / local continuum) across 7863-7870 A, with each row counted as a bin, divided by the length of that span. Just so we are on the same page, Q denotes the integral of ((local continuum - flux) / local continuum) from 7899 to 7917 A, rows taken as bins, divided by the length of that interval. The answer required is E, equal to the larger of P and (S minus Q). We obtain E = 0.023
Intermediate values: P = 0.023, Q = 0.031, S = -0.05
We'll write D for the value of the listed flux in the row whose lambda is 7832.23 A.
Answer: 11.17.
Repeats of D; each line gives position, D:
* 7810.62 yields 12.27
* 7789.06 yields 11.19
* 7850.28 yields 11.74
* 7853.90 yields 11.81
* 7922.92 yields 11.34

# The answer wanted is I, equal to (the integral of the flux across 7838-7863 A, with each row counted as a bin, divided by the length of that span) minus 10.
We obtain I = 1.73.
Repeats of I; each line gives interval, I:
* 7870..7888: 1.80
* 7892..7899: 1.62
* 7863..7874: 1.82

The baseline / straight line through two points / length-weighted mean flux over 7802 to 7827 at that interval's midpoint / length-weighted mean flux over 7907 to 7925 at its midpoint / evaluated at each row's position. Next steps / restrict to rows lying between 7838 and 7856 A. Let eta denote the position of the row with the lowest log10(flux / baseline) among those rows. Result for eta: 7843.06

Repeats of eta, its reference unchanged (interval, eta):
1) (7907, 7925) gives 7915.63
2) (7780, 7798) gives 7781.89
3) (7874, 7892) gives 7875.63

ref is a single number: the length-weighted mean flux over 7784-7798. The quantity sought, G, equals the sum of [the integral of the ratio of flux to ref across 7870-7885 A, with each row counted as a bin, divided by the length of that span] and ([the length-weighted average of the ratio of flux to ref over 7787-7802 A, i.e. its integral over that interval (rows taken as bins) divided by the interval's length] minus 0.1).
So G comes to 1.99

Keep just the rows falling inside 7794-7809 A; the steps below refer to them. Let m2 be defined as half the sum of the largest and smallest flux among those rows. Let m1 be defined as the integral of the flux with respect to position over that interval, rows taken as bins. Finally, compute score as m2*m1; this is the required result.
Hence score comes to 1941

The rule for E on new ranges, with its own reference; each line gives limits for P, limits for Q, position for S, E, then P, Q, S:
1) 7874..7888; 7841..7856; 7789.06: 0.029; 0.014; 0.026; 0.05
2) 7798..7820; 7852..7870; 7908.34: 0.013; 0.013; 0.009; -0.02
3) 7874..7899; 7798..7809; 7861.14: 0.017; 0.017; 0.033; -0.03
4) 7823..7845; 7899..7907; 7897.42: 0.033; 0.033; 0.060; 0.04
